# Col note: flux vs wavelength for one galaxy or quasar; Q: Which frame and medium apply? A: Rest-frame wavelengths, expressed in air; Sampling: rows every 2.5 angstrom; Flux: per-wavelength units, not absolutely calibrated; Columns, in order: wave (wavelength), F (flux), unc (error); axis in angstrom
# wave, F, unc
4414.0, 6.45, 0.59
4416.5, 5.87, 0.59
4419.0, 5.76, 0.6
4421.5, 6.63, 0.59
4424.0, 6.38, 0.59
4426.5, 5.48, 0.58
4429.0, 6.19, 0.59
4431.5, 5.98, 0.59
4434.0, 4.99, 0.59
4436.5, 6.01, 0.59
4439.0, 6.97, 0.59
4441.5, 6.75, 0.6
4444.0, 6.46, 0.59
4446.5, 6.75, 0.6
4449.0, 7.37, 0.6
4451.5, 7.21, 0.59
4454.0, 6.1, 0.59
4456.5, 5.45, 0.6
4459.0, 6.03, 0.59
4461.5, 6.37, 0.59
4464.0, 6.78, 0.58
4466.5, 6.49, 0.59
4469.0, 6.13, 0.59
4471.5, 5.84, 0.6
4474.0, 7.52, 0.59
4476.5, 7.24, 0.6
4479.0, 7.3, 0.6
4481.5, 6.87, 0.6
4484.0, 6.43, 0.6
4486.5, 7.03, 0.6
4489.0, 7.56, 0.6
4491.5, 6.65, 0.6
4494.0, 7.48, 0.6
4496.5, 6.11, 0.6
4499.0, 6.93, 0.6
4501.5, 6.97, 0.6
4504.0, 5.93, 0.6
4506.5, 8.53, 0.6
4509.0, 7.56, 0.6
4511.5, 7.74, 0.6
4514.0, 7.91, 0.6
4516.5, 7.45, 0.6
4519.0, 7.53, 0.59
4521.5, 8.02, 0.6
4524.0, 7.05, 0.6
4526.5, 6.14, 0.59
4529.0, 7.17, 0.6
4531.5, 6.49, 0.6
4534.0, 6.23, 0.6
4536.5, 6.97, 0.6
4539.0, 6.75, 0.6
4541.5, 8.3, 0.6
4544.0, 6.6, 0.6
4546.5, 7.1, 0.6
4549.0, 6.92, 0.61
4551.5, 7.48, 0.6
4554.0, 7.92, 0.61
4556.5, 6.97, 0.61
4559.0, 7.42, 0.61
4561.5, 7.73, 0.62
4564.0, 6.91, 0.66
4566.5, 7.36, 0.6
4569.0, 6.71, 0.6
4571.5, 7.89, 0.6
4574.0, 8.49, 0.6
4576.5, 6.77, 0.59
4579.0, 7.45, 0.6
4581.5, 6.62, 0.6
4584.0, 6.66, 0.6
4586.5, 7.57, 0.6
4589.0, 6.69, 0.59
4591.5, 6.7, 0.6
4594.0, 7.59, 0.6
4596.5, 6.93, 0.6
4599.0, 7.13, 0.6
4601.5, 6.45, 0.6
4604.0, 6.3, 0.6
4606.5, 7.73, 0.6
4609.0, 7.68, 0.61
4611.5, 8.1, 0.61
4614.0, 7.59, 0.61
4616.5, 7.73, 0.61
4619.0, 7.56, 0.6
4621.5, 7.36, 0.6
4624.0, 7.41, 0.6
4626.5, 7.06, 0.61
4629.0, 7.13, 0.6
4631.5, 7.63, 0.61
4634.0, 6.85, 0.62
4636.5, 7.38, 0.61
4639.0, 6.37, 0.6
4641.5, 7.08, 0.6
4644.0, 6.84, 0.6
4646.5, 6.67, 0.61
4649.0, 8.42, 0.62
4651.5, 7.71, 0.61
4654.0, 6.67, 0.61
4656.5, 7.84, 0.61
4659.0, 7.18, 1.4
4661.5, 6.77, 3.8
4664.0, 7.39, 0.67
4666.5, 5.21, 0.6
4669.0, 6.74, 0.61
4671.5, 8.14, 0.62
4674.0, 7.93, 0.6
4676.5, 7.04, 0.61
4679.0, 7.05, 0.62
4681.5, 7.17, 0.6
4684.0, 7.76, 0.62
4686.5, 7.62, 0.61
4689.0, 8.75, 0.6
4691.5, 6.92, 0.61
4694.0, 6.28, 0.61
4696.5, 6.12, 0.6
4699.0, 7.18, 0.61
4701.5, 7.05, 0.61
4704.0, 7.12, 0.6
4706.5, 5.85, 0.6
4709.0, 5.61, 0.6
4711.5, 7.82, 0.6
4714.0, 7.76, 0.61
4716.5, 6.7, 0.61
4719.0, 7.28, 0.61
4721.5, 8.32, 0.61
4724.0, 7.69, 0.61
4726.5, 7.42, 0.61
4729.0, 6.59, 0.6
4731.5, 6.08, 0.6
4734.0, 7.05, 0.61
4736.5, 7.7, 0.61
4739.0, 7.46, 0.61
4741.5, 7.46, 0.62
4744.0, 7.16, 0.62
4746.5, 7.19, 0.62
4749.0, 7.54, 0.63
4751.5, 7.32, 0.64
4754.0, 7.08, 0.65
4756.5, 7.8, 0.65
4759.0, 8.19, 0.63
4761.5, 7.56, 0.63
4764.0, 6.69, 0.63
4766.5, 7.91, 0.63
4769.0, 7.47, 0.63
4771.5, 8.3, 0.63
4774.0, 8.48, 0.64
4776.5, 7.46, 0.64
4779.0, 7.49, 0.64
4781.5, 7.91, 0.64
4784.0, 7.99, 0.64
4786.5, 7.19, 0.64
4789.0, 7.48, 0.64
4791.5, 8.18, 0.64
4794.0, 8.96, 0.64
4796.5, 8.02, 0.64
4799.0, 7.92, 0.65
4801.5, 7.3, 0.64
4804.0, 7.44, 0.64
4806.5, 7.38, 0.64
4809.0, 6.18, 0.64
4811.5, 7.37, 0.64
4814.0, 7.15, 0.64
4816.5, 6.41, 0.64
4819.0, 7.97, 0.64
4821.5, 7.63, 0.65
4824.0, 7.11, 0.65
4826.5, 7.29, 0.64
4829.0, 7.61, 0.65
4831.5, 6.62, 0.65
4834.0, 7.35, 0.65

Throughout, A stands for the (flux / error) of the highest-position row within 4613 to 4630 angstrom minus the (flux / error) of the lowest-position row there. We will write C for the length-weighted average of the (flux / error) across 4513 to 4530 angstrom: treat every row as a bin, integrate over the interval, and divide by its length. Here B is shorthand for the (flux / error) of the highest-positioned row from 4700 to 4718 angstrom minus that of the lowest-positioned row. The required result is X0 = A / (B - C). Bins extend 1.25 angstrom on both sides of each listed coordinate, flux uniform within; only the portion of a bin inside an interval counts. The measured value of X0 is 0.04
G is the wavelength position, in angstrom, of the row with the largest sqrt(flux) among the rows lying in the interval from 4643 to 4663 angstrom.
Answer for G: 4649.0 angstrom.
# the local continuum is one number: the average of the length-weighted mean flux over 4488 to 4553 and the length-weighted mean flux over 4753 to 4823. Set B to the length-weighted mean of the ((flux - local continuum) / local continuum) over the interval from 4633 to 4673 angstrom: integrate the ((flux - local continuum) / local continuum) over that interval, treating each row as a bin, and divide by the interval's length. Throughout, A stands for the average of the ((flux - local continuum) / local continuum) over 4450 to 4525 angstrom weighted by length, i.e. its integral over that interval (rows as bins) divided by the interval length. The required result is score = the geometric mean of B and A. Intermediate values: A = -0.058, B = -0.039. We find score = 0.048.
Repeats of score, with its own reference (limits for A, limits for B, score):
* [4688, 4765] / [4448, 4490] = 0.049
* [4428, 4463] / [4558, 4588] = 0.039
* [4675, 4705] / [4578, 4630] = 0.024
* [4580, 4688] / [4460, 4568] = 0.031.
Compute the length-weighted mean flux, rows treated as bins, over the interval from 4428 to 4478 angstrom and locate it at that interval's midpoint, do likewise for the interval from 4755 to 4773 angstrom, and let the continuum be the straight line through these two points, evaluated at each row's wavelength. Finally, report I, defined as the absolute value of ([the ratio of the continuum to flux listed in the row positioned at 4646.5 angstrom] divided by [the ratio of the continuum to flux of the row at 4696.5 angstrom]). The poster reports 0.89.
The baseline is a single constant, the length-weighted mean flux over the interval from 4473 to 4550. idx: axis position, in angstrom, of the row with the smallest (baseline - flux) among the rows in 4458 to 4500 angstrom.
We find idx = 4489.0 angstrom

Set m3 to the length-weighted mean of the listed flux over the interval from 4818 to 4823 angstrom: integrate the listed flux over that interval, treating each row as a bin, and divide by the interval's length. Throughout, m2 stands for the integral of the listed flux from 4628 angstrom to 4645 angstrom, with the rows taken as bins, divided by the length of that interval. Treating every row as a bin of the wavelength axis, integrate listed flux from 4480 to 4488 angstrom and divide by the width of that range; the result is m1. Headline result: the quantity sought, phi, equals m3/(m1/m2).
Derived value 8.0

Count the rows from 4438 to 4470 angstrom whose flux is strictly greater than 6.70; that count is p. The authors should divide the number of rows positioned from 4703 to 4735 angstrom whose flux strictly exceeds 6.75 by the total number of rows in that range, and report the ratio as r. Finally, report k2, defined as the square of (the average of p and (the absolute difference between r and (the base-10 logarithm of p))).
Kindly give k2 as 9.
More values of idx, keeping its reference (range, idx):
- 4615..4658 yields 4649.0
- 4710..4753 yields 4721.5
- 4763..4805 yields 4794.0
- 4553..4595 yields 4574.0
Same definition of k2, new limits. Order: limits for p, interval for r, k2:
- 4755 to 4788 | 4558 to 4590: 38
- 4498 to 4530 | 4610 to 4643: 31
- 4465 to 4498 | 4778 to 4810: 13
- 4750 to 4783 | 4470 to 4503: 38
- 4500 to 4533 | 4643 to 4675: 27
